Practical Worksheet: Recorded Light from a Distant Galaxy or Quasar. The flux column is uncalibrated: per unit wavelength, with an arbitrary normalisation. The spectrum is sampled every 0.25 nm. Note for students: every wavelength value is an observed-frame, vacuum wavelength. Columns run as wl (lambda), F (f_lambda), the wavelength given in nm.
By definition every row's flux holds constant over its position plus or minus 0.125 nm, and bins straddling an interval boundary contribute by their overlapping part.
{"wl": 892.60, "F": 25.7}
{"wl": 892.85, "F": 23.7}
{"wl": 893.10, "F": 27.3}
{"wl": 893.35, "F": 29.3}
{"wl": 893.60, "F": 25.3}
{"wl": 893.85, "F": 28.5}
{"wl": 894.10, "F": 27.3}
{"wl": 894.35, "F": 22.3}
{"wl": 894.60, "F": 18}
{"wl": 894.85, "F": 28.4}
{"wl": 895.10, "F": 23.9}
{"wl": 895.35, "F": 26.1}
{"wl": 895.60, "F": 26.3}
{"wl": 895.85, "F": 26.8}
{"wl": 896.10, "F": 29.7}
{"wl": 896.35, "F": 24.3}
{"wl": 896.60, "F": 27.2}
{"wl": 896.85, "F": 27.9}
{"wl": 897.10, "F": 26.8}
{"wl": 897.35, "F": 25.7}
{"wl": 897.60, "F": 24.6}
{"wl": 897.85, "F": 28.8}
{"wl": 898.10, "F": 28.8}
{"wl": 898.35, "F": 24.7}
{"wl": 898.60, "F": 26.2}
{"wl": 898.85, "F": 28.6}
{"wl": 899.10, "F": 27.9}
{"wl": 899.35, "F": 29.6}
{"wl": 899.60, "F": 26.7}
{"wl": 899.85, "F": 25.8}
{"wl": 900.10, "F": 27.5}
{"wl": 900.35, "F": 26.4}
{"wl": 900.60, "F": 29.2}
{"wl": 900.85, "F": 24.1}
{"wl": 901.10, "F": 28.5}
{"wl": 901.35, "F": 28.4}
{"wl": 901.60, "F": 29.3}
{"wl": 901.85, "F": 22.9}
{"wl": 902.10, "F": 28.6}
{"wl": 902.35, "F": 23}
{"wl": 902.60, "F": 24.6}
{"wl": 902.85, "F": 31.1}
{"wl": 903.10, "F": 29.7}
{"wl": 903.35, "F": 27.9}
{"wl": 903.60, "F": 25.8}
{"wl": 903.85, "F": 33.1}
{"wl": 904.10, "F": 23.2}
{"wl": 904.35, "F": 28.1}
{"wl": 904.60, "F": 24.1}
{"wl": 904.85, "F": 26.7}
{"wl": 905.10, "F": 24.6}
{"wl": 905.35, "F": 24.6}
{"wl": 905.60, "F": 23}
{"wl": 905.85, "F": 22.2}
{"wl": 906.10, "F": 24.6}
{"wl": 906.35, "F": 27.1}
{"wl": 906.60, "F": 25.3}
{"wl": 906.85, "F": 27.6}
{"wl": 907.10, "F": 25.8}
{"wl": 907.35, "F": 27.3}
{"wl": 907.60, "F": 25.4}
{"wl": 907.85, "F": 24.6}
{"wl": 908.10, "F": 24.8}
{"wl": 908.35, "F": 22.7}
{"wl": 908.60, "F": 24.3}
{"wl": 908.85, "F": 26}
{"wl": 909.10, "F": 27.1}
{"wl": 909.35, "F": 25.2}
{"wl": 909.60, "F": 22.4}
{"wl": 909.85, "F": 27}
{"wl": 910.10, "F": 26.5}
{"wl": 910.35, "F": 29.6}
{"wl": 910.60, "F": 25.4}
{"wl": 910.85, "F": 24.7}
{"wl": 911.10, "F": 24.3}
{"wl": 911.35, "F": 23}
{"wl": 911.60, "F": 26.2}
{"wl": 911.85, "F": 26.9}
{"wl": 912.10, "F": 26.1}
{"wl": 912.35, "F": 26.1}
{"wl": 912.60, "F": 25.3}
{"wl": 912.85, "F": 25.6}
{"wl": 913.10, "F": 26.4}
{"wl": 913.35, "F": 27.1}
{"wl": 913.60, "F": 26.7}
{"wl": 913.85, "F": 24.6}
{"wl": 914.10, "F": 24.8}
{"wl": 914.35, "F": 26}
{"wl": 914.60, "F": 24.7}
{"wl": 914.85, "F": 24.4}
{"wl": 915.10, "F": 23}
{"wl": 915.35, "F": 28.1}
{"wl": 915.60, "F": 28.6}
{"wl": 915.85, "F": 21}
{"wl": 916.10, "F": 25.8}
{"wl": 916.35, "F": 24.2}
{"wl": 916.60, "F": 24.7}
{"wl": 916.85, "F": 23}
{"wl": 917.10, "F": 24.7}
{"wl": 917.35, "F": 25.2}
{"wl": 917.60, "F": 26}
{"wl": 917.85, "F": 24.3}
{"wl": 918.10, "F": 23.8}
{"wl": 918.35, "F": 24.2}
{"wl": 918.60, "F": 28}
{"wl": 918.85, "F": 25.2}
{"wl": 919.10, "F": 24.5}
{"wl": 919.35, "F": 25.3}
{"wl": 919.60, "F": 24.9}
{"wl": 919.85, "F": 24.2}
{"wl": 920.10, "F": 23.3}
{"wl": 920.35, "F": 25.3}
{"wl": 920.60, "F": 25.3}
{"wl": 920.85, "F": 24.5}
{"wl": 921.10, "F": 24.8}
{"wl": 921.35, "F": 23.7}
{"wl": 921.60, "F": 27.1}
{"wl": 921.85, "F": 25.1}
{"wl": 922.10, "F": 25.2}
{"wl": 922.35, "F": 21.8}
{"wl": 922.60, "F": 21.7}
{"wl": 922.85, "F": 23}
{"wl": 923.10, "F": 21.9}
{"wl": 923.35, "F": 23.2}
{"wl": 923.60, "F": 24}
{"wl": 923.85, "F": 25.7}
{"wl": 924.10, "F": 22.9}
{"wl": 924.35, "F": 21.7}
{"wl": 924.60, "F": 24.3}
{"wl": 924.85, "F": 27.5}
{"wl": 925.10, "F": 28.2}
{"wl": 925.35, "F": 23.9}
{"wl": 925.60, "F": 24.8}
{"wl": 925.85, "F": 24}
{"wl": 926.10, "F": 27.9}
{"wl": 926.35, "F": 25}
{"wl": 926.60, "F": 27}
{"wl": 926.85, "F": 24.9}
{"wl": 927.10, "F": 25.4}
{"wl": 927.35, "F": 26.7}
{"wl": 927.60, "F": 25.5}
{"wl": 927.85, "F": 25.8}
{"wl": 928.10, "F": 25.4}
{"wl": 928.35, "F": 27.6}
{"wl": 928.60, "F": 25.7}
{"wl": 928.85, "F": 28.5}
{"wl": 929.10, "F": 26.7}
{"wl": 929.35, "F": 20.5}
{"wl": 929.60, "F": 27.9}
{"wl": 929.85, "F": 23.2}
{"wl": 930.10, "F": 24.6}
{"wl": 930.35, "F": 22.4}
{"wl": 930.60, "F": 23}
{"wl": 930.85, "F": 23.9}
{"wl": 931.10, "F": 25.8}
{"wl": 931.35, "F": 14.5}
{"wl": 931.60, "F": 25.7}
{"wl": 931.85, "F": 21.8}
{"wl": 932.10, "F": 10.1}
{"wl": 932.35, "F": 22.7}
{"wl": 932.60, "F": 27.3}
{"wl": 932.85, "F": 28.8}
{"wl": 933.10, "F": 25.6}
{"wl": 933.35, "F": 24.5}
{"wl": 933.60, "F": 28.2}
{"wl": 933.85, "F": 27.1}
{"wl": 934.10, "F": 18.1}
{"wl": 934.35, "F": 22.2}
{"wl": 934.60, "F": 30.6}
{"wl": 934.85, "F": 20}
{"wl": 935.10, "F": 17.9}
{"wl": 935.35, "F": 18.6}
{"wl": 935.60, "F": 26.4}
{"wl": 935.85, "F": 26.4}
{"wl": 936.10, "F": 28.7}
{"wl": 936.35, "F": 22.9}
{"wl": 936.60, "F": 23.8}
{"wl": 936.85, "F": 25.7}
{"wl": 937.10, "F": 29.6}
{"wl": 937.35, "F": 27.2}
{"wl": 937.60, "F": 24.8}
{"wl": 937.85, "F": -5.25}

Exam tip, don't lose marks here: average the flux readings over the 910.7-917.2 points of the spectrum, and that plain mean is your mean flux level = 25.2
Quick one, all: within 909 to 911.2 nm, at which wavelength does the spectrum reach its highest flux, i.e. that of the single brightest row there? 910.35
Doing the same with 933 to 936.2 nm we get 934.60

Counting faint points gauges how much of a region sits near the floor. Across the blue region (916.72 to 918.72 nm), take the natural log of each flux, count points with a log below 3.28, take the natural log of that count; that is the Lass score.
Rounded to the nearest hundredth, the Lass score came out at 1.95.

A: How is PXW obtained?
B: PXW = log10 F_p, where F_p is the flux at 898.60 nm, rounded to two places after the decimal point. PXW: 1.42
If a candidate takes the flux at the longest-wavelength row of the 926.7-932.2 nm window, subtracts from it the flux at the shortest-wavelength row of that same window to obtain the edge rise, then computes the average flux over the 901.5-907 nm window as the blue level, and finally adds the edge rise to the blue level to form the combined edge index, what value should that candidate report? 11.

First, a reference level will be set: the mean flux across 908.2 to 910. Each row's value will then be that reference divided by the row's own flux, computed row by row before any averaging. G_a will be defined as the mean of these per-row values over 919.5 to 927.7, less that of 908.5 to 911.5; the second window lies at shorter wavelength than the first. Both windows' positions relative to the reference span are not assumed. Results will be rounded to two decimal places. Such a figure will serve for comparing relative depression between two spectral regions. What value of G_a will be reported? 0.03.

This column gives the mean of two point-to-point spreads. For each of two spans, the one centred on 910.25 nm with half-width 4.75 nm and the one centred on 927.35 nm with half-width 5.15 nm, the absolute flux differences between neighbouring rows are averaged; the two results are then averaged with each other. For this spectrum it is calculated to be 2.27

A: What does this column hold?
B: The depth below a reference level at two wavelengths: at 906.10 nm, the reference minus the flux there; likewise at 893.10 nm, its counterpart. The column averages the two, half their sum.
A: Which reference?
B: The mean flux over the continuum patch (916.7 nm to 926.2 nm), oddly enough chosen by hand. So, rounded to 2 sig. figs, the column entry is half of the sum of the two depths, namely -1.4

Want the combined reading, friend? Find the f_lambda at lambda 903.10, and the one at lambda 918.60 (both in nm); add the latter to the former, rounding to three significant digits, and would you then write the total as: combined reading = 57.7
